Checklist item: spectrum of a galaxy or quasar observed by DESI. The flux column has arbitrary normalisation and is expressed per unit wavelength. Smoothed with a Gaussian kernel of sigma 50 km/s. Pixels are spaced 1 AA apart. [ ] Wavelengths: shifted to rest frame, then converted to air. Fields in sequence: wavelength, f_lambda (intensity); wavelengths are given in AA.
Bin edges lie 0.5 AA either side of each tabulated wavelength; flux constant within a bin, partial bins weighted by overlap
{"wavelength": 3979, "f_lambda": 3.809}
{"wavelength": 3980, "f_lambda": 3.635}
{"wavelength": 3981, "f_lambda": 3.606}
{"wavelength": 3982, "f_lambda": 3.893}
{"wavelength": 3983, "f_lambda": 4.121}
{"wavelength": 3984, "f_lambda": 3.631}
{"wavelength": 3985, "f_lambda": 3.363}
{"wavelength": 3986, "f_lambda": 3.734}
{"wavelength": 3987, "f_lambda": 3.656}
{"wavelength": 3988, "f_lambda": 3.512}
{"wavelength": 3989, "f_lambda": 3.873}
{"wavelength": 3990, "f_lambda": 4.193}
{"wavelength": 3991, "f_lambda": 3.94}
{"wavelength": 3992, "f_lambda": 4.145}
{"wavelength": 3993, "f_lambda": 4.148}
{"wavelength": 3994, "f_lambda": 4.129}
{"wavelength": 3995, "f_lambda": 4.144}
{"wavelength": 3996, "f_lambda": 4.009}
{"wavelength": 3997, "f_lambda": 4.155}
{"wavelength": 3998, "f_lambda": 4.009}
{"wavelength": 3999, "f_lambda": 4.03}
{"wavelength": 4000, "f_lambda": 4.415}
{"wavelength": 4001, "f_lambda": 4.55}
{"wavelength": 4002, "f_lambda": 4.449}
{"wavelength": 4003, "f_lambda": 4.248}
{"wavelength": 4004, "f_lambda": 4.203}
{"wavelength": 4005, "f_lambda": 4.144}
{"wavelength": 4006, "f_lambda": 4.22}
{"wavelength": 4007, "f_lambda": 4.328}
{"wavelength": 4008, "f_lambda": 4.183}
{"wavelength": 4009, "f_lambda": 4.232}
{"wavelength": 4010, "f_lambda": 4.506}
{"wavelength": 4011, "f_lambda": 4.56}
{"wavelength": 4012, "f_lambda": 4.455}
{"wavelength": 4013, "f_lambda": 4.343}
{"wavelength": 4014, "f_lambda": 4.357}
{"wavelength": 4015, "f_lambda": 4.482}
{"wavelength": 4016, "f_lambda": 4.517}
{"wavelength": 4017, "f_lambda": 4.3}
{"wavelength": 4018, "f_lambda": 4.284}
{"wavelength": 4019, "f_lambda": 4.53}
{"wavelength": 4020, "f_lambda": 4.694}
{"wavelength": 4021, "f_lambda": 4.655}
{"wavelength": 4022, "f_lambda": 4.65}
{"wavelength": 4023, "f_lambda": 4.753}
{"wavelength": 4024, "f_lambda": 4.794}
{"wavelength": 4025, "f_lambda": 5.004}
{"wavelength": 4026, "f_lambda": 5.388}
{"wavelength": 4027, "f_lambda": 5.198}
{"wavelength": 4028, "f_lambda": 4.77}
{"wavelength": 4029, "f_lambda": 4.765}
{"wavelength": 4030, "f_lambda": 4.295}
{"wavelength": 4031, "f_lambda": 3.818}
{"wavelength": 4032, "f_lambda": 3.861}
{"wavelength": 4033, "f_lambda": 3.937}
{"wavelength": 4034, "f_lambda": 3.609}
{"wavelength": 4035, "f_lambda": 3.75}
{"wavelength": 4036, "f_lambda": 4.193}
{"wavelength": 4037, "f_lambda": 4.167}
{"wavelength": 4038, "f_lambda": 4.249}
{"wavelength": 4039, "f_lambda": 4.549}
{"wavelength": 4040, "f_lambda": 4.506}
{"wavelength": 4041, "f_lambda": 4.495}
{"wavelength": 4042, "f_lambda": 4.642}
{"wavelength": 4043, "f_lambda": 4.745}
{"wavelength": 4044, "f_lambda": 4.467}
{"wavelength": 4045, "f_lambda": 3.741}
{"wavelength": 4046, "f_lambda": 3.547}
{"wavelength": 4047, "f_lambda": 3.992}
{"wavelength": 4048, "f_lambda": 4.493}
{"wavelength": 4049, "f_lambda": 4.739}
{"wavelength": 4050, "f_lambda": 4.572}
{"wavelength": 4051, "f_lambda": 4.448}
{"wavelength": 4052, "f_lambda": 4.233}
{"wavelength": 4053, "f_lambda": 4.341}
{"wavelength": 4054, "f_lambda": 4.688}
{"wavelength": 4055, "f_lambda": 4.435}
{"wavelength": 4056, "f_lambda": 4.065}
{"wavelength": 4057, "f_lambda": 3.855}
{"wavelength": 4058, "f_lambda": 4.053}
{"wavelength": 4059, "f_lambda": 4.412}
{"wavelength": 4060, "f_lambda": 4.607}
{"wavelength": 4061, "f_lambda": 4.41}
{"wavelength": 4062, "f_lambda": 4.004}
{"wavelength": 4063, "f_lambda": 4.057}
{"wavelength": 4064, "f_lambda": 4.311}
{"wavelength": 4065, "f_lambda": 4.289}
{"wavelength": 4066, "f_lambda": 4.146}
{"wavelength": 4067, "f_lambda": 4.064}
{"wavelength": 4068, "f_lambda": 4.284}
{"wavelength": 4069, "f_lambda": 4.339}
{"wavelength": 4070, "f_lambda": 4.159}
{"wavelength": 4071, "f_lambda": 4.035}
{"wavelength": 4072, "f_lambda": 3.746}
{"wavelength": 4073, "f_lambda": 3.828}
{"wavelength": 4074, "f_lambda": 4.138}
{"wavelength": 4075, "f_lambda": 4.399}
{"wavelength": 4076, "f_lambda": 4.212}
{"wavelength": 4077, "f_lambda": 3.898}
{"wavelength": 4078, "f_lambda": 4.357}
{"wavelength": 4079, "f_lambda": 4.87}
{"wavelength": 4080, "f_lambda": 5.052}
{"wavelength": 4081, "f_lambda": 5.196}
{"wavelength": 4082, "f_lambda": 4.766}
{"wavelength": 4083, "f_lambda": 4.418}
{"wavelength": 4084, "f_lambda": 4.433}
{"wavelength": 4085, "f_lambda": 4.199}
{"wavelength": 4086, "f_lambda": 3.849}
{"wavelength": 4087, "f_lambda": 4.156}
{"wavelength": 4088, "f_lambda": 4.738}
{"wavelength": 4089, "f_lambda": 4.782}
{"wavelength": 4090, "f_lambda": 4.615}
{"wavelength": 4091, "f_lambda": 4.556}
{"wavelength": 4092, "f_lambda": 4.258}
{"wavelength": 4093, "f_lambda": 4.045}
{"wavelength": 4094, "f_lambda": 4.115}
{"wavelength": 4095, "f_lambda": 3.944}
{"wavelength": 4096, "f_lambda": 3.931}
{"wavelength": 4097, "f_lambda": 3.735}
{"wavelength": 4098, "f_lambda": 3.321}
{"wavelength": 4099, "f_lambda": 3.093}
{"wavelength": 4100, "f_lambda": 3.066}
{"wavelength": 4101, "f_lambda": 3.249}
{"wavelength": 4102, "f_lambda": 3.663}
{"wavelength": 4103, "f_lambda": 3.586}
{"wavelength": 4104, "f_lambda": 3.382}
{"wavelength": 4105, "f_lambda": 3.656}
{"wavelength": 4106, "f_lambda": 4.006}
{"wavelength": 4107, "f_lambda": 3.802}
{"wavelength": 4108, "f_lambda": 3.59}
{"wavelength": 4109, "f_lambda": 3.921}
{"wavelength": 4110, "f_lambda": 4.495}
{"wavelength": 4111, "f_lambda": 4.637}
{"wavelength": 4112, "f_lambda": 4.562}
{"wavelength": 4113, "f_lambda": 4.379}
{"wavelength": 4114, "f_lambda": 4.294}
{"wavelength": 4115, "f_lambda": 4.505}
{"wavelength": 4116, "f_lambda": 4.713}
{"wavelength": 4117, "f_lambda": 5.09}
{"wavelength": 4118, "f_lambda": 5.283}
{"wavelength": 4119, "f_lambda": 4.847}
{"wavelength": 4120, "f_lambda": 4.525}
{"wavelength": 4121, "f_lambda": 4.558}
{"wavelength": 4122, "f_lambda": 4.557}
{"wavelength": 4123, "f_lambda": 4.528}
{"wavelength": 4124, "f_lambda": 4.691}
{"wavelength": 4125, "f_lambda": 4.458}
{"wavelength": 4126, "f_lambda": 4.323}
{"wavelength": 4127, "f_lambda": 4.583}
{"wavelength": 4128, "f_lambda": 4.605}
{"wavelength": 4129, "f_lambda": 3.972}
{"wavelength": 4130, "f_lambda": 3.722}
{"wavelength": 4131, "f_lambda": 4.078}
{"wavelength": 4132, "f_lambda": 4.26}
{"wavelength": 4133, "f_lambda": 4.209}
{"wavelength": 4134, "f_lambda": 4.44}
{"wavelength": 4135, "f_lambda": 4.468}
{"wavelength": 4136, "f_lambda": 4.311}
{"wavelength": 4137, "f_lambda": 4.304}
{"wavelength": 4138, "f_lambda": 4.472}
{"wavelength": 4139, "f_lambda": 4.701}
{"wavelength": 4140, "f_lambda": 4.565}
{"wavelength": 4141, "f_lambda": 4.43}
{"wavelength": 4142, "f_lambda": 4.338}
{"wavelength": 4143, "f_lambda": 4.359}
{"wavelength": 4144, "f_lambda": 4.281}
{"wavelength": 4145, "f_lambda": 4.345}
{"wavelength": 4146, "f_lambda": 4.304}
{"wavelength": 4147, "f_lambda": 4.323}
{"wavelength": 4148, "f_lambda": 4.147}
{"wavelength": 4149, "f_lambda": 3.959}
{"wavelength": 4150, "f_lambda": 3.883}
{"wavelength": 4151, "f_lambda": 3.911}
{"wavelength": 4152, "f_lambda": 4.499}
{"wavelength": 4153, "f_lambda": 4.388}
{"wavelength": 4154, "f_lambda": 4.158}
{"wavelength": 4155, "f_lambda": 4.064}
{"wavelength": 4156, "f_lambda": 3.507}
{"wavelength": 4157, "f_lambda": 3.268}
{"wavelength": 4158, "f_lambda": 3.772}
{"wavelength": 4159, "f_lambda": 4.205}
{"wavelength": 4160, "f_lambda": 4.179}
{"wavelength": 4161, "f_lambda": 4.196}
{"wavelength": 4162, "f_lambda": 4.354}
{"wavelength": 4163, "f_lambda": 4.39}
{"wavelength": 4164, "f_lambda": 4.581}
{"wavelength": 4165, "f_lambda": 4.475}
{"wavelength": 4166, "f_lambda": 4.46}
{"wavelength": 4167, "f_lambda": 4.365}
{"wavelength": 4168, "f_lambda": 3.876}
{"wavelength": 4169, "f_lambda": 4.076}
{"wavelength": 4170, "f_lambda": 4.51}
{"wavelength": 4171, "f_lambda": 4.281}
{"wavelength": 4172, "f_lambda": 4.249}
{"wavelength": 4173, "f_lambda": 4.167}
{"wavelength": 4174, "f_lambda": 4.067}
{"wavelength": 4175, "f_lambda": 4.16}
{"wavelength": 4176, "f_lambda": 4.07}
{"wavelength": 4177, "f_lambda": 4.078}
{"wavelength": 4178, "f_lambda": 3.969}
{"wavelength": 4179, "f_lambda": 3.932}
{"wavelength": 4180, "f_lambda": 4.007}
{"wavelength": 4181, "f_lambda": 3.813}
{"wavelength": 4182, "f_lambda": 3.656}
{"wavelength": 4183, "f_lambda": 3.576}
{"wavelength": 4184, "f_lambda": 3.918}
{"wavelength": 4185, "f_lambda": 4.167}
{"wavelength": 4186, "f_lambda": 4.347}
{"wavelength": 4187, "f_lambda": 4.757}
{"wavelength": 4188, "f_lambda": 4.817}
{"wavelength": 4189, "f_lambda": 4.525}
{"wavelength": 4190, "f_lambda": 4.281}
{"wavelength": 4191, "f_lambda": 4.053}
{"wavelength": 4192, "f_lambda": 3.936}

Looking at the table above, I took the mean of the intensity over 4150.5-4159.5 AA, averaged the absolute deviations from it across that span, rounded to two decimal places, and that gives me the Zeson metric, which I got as 0.32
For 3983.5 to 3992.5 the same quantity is 0.23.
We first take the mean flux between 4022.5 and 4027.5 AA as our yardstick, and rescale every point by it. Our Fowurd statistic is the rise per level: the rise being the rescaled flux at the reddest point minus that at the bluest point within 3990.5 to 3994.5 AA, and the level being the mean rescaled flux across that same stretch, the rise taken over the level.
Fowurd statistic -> 0.05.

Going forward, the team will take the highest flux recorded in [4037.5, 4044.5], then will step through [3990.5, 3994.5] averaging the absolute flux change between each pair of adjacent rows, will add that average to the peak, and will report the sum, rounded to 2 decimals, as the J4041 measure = 4.82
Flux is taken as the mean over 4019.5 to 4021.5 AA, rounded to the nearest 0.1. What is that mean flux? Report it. 4.7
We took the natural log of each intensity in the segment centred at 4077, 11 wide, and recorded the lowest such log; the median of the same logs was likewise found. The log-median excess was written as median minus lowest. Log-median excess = 0.15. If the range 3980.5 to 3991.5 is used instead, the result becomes 0.10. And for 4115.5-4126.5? 0.05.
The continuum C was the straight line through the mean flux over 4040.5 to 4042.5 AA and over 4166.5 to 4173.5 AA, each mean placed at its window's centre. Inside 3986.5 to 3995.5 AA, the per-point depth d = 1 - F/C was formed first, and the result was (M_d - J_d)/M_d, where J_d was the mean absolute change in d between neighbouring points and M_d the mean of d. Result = 1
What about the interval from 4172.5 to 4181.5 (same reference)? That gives 0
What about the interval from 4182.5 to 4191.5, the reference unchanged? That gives 4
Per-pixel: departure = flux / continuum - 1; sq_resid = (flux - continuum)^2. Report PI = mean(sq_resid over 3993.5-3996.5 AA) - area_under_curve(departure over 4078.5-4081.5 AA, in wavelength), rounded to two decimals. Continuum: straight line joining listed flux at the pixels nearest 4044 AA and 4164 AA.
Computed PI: -0.25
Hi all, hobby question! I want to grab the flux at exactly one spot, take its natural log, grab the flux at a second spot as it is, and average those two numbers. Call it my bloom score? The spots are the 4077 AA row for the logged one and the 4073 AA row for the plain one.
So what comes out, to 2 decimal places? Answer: 2.59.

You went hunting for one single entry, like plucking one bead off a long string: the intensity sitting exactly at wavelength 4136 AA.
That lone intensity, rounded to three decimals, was 4.311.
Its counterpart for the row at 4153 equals 4.388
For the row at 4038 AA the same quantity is 4.249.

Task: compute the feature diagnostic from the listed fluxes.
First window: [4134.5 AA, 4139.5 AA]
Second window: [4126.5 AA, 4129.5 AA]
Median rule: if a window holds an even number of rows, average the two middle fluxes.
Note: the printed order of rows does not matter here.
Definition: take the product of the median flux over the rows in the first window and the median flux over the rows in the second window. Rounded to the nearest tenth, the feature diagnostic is 20.5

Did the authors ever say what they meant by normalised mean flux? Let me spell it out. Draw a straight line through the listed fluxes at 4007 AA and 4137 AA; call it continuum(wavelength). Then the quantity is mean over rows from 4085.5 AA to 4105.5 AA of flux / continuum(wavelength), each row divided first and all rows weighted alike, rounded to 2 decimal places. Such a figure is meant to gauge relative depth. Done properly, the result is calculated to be 0.90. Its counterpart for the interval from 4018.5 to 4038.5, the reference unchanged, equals 1.03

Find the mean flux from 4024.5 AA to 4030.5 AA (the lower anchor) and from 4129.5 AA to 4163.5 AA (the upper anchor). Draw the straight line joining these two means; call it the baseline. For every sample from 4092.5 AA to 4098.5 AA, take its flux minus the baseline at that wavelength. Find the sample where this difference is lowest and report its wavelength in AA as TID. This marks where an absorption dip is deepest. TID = 4098 AA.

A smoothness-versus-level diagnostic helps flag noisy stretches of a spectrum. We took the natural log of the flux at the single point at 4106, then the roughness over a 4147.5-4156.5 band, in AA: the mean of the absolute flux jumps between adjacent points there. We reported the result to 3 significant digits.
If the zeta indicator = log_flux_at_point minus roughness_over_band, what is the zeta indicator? 1.15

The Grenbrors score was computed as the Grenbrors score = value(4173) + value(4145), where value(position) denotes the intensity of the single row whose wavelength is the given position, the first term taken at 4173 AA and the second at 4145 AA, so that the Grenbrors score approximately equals 8.51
